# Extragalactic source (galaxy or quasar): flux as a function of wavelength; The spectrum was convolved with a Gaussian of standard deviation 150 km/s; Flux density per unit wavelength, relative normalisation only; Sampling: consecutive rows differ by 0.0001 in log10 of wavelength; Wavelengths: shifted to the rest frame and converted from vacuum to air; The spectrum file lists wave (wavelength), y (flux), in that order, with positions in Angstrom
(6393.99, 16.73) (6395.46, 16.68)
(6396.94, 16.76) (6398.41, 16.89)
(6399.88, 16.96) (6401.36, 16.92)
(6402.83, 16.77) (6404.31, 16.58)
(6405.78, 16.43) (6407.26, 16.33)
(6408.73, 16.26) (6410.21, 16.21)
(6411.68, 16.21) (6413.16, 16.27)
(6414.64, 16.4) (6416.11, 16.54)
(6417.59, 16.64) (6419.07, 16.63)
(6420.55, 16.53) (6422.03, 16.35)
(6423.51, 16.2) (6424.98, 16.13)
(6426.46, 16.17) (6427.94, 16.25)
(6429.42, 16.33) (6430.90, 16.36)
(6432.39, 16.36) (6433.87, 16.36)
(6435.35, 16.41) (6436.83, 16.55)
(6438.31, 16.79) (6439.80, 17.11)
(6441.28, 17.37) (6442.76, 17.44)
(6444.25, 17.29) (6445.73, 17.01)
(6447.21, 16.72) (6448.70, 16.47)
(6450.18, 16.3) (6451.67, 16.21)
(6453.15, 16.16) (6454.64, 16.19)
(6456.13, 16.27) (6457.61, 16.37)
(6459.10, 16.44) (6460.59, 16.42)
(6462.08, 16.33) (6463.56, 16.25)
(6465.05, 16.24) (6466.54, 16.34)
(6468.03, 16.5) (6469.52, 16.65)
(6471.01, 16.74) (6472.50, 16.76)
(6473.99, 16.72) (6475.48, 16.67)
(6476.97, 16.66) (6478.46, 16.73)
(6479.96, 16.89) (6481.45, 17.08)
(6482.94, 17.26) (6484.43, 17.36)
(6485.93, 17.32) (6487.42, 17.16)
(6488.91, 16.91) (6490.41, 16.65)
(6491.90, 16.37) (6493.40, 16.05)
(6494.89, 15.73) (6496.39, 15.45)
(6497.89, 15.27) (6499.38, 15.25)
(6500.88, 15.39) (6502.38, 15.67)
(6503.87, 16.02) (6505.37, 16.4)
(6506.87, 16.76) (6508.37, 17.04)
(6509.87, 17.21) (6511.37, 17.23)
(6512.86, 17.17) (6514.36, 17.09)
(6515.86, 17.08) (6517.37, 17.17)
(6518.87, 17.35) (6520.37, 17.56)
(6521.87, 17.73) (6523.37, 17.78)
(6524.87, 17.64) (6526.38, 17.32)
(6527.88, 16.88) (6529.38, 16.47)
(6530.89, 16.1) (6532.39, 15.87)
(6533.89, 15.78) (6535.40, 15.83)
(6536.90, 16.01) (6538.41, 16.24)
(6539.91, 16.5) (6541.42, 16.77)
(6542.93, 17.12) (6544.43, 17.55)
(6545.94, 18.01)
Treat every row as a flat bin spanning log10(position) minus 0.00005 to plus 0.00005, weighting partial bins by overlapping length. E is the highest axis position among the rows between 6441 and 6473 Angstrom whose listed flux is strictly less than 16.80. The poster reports 6472.50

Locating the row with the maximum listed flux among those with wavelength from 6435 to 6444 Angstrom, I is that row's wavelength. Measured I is 6442.76 Angstrom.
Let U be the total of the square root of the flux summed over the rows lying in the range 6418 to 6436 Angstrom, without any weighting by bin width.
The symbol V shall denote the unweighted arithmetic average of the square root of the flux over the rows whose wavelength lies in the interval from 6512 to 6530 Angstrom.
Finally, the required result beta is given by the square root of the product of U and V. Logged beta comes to 14.2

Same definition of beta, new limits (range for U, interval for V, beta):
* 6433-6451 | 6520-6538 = 14.2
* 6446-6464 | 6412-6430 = 14.0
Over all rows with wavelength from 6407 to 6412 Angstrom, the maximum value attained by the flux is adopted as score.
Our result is 16.33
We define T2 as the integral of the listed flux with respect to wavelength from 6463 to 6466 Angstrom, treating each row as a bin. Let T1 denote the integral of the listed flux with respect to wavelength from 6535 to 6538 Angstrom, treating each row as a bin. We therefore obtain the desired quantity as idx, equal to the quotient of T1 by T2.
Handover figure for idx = 0.98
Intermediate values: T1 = 47.9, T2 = 48.7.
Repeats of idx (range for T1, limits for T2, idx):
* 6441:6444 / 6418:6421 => 1.05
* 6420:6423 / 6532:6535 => 1.04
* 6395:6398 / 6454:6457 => 1.03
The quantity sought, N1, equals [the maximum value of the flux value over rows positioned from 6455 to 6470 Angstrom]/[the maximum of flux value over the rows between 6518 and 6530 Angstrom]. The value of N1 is 0.94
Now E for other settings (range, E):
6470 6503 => 6502.38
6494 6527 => 6506.87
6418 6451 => 6450.18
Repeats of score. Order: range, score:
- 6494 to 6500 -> 15.73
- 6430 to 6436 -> 16.41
